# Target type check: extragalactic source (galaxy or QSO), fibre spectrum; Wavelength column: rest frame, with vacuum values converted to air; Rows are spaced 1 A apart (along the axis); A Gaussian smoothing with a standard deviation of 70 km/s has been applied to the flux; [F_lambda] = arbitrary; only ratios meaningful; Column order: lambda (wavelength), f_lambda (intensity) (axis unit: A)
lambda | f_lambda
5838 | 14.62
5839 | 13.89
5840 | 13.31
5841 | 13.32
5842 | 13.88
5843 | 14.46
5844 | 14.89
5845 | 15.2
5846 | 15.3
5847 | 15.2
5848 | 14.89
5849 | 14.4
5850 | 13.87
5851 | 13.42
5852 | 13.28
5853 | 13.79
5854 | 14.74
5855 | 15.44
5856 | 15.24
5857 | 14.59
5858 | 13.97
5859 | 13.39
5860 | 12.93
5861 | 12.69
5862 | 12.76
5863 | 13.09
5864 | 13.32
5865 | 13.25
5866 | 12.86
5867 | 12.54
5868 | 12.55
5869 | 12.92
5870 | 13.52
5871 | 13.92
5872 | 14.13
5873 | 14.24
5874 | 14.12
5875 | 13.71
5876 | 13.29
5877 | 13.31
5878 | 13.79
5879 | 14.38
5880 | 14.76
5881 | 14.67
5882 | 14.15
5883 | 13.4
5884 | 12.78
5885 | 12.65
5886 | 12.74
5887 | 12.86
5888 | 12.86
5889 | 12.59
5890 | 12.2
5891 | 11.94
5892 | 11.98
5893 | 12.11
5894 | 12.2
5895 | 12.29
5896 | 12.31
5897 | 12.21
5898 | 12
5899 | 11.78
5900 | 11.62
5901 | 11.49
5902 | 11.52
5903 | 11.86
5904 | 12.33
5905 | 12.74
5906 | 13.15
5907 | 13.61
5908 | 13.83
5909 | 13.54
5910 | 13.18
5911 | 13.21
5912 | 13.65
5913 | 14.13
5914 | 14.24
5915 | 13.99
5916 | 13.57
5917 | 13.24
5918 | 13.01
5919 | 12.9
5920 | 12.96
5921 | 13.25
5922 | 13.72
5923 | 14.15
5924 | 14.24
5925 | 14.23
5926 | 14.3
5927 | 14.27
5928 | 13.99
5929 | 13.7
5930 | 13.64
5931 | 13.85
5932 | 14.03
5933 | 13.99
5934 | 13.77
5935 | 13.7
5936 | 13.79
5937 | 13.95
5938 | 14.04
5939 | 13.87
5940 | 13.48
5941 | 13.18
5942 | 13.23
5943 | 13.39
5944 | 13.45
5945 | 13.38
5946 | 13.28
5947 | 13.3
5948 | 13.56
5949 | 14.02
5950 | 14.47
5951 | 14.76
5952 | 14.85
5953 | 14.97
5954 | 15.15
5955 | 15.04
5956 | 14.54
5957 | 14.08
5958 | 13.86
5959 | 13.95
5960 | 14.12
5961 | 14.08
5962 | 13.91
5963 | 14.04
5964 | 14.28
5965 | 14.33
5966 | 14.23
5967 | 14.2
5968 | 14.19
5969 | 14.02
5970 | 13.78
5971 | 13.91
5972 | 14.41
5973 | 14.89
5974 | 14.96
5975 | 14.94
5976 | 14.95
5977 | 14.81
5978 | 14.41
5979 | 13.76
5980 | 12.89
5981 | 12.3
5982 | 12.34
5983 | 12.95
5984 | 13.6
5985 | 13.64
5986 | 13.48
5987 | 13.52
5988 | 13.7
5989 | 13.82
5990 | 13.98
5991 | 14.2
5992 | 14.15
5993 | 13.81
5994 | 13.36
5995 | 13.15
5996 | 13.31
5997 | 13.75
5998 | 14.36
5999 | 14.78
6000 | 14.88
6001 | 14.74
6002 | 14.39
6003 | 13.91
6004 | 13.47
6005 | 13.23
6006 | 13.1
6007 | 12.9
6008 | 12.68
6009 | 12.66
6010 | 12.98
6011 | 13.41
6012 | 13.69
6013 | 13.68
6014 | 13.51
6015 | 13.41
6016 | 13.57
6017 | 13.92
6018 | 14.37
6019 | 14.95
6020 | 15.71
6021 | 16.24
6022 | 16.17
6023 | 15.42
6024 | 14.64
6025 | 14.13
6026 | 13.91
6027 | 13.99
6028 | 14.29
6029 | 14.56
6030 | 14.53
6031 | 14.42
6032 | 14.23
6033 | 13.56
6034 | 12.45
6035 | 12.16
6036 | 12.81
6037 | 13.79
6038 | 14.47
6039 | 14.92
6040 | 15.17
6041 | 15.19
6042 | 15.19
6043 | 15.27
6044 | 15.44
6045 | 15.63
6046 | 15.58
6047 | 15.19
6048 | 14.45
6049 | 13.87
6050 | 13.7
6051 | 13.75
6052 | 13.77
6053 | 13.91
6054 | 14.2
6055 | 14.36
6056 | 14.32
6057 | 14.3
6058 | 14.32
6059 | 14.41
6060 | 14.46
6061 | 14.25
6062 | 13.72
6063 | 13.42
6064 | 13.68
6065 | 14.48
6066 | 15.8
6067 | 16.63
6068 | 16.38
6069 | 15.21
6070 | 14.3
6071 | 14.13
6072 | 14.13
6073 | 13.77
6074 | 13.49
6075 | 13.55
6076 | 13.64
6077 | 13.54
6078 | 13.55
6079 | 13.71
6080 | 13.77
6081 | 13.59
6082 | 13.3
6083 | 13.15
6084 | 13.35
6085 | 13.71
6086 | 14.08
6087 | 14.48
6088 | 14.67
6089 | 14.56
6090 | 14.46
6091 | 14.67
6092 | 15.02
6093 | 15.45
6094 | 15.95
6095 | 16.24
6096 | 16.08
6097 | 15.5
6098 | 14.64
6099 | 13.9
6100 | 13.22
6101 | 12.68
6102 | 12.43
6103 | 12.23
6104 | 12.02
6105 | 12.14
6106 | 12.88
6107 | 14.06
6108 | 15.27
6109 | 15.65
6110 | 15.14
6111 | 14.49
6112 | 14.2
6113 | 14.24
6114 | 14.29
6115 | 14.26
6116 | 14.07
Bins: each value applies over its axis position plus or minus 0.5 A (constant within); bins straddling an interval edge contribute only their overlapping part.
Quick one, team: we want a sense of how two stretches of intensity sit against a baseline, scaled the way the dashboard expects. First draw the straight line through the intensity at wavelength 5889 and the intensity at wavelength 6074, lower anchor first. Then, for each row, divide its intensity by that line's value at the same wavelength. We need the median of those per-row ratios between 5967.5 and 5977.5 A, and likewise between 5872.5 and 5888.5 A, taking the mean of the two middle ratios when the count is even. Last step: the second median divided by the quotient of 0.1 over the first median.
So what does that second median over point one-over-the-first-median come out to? 12.1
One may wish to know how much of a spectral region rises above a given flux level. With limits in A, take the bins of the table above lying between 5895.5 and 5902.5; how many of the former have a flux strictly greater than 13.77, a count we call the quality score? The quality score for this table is 0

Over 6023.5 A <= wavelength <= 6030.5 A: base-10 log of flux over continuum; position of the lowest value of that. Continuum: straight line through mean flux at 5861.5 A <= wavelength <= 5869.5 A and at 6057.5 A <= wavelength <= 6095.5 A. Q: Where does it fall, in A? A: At 6026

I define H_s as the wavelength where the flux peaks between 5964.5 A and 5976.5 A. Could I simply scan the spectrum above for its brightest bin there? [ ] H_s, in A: 5974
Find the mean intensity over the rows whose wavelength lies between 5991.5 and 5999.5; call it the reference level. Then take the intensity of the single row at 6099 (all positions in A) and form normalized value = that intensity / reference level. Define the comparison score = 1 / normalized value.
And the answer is 1.00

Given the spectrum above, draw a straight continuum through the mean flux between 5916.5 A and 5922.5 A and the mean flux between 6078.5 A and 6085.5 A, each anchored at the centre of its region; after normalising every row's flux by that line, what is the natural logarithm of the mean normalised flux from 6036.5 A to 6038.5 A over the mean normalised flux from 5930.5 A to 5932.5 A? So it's 0.00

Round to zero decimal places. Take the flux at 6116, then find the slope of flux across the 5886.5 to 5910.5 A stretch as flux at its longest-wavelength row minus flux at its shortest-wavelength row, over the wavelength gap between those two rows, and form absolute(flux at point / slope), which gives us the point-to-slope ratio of 1011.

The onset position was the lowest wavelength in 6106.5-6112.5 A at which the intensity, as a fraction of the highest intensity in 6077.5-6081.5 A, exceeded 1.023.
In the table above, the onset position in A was 6108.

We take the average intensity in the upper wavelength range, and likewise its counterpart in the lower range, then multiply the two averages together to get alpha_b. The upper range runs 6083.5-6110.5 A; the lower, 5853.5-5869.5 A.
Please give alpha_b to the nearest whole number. 192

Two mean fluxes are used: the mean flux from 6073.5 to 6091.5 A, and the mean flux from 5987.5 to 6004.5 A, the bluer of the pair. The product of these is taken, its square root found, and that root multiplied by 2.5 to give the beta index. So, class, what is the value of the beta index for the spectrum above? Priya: 34.8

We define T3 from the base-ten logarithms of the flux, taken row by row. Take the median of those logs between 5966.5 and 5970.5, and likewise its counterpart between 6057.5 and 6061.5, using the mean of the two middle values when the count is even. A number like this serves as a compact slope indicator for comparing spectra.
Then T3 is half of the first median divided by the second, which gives 0.497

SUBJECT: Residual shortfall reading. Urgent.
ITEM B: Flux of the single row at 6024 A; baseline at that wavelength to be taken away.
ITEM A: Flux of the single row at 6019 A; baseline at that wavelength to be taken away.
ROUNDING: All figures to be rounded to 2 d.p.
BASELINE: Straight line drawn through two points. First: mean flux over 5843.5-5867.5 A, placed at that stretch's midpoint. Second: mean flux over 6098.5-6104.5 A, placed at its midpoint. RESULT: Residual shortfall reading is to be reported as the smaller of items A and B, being 1.51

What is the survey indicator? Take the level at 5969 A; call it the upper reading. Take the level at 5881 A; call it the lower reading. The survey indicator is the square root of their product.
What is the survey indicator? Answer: 14.3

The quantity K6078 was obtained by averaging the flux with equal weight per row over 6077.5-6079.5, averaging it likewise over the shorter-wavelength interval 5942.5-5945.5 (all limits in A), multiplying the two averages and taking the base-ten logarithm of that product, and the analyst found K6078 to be 2.26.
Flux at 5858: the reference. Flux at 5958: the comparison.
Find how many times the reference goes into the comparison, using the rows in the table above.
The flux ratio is 0.99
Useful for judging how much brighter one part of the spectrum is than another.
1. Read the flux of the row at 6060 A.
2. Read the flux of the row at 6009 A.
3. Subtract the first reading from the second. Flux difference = -1.8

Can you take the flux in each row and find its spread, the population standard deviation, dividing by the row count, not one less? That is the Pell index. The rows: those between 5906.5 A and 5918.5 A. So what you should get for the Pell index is 0.4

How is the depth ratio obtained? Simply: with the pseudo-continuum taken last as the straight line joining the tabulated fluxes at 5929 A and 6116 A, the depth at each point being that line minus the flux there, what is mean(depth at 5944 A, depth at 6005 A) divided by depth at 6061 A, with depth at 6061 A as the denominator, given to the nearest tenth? -1.6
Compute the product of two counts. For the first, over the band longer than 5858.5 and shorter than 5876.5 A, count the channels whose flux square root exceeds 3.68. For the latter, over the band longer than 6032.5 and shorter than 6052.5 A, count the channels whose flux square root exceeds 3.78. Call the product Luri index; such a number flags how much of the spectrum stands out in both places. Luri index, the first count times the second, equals 55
